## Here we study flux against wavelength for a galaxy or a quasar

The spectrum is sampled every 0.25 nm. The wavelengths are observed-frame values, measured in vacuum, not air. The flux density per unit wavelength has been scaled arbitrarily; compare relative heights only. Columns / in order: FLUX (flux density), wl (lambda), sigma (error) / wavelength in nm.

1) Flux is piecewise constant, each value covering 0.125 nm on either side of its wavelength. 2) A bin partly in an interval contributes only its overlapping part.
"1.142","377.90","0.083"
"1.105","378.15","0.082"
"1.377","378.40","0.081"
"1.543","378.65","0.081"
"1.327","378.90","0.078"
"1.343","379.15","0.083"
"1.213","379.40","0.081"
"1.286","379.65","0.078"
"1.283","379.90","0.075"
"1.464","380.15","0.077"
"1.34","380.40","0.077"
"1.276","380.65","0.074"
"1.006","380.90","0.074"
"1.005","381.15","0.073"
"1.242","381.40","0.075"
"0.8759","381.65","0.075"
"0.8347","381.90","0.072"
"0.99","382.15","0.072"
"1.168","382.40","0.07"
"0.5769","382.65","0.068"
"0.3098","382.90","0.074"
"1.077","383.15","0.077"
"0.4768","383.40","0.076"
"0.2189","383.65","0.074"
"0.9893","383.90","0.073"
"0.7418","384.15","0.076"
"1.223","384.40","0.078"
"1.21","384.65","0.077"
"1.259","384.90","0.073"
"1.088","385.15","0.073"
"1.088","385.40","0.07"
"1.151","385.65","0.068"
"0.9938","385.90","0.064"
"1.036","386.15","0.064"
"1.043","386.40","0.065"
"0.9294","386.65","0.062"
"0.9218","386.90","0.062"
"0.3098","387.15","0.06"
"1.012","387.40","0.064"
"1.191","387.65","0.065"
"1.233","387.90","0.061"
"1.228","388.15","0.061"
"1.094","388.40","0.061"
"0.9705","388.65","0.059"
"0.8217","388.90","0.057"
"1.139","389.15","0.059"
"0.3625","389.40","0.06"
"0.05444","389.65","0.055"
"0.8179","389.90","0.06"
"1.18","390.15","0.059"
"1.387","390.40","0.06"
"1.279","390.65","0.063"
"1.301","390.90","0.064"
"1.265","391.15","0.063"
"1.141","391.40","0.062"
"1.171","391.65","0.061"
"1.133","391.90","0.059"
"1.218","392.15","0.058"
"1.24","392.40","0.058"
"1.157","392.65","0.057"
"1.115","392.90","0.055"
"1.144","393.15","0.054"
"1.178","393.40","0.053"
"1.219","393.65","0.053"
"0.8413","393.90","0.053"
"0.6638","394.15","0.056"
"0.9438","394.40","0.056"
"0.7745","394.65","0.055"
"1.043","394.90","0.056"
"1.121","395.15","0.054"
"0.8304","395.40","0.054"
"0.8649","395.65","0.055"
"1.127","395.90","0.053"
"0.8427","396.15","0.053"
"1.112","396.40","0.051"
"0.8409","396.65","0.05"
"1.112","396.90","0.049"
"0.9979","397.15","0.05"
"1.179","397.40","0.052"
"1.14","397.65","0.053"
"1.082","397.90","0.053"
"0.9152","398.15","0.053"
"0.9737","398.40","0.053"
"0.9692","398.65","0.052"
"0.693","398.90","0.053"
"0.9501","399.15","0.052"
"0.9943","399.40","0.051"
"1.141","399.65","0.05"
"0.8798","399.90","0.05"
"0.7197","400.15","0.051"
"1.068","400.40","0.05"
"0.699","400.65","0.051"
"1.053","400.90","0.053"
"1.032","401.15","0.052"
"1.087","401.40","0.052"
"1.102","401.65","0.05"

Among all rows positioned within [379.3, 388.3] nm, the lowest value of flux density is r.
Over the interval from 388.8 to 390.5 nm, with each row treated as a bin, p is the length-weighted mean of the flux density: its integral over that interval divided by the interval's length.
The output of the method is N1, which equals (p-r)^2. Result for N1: 0.4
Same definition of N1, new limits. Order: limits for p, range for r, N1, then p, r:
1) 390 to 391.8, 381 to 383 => 0.9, 1.24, 0.3098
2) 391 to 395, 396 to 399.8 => 0.1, 1.08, 0.693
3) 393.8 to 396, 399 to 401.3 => 0.0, 0.91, 0.699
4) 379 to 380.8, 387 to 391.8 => 1.6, 1.31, 0.05444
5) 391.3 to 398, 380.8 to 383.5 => 0.5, 1.05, 0.3098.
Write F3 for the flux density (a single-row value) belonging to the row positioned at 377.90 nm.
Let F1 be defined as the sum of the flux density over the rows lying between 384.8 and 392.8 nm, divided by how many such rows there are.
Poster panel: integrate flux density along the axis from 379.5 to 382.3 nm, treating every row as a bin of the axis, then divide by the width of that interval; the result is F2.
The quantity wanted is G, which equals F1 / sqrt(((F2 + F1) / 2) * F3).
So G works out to 0.93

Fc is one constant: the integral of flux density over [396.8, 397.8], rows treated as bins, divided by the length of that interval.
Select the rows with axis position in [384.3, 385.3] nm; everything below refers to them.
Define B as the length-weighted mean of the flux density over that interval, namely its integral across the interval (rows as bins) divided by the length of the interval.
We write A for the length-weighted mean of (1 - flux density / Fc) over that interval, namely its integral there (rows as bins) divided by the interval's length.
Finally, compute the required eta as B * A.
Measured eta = -0.092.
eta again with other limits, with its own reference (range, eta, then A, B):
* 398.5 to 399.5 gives 0.167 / 0.19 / 0.90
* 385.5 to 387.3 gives 0.158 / 0.17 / 0.92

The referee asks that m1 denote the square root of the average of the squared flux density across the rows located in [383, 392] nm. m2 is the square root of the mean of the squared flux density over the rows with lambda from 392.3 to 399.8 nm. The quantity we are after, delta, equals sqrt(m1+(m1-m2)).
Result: 1.03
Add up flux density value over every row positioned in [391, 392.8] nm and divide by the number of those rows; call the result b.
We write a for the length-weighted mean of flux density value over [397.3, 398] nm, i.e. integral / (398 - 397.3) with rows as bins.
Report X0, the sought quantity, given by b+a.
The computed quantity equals 2.32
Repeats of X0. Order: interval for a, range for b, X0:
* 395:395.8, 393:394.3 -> 1.96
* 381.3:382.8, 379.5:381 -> 2.21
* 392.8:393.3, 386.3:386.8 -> 2.12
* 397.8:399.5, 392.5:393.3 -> 2.08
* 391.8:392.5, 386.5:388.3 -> 2.17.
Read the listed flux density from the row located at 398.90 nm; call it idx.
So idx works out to 0.693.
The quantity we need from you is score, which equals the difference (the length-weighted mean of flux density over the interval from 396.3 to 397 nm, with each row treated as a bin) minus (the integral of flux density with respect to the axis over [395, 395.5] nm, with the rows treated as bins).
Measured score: 0.5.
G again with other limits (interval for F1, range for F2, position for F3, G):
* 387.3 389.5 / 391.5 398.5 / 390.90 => 0.87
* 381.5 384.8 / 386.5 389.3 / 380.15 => 0.72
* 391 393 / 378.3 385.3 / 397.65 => 1.04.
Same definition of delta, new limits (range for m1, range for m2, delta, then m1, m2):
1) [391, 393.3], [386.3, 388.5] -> 1.15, 1.18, 1.03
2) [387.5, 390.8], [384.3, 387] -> 1.00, 1.05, 1.09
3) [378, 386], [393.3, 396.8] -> 1.12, 1.11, 0.97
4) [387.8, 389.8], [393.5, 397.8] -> 0.96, 0.95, 0.99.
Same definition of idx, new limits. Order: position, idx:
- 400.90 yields 1.053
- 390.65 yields 1.279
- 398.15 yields 0.9152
